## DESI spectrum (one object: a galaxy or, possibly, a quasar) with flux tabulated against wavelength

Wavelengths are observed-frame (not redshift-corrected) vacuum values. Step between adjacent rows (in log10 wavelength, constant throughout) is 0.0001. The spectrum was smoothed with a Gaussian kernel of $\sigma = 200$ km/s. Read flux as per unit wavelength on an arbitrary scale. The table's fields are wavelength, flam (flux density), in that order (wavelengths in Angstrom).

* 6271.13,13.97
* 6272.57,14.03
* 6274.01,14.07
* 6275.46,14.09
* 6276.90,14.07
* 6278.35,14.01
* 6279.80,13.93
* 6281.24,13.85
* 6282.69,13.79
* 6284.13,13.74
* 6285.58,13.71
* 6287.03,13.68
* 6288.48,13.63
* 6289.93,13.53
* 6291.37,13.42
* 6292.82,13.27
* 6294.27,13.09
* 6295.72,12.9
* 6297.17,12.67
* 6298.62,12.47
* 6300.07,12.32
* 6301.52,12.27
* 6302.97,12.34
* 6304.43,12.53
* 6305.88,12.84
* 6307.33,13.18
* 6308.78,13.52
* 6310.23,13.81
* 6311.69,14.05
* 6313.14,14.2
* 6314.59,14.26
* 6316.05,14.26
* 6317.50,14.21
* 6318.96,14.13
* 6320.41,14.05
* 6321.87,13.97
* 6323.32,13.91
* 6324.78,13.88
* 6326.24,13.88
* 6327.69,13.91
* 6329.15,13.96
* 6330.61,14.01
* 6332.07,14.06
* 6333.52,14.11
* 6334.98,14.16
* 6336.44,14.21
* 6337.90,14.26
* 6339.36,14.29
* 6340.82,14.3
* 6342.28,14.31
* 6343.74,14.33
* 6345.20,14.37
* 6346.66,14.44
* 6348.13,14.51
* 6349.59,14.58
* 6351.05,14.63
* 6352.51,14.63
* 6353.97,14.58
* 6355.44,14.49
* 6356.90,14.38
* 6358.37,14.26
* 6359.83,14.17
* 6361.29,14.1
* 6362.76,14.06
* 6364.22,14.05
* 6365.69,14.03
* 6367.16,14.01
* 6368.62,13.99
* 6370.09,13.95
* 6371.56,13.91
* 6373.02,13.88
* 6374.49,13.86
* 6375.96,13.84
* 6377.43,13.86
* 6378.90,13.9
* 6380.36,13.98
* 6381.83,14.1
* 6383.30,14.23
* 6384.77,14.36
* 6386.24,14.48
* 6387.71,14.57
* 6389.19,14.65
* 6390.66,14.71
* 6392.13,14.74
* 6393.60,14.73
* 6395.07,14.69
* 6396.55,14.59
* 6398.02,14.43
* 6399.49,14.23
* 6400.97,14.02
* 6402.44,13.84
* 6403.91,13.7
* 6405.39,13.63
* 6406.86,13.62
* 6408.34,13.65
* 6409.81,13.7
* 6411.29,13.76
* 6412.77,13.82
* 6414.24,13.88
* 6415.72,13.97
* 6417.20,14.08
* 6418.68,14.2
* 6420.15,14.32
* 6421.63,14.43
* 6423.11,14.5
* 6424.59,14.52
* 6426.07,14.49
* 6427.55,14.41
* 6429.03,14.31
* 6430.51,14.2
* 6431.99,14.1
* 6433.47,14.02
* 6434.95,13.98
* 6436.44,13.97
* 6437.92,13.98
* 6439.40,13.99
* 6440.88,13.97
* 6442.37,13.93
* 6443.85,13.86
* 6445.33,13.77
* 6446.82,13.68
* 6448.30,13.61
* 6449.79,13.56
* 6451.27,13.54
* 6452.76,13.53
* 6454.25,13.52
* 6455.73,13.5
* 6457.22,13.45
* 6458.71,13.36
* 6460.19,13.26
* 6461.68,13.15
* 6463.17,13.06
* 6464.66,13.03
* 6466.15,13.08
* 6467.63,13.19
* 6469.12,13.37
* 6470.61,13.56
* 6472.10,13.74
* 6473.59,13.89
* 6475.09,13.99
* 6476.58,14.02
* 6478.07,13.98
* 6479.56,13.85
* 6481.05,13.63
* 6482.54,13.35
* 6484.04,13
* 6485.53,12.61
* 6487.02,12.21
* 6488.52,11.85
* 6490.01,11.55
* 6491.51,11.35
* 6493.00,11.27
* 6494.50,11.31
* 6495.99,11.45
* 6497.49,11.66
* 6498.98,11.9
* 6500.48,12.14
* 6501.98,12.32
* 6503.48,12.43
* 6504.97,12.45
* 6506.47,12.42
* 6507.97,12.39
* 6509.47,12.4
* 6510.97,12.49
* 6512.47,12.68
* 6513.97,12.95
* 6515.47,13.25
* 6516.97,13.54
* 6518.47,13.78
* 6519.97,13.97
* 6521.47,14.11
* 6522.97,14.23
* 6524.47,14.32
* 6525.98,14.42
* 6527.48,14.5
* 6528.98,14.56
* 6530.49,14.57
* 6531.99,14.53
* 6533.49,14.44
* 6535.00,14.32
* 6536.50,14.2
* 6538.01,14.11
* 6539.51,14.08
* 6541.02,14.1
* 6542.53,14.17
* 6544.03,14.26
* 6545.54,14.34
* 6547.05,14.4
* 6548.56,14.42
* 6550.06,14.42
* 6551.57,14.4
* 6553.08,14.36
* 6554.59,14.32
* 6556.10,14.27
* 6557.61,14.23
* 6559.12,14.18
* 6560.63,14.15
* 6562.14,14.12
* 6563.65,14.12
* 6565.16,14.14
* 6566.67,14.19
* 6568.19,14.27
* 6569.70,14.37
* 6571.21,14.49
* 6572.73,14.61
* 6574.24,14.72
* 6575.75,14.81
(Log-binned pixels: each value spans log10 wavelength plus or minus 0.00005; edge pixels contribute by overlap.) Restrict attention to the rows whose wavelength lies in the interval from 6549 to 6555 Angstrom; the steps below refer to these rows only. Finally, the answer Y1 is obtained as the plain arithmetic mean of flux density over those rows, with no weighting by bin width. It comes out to 14.4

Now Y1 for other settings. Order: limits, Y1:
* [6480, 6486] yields 13.1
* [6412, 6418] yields 13.9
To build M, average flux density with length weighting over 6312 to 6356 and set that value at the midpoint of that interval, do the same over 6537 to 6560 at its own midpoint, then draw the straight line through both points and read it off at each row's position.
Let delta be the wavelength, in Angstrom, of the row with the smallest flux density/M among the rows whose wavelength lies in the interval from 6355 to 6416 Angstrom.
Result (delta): 6406.86 Angstrom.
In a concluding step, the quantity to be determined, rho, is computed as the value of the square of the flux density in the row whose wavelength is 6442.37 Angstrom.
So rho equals 194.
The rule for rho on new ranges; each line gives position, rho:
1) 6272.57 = 197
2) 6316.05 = 203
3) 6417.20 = 198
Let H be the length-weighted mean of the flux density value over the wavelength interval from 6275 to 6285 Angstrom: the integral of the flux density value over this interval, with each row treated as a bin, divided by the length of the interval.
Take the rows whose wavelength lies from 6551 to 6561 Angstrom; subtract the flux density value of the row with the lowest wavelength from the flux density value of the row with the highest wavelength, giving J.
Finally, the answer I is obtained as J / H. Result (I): -0.02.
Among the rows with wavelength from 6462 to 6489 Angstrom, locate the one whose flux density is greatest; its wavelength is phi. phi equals 6476.58 Angstrom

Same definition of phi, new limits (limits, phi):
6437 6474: 6439.40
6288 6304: 6288.48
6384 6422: 6392.13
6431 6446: 6431.99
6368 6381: 6368.62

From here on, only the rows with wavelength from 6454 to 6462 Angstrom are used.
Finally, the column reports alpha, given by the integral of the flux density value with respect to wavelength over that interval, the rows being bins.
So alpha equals 107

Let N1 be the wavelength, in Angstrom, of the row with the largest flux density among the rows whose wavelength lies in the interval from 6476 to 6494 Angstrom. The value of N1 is 6476.58 Angstrom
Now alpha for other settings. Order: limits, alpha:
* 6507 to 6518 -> 141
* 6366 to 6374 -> 112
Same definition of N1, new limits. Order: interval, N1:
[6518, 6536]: 6530.49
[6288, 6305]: 6288.48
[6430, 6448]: 6430.51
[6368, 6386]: 6384.77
